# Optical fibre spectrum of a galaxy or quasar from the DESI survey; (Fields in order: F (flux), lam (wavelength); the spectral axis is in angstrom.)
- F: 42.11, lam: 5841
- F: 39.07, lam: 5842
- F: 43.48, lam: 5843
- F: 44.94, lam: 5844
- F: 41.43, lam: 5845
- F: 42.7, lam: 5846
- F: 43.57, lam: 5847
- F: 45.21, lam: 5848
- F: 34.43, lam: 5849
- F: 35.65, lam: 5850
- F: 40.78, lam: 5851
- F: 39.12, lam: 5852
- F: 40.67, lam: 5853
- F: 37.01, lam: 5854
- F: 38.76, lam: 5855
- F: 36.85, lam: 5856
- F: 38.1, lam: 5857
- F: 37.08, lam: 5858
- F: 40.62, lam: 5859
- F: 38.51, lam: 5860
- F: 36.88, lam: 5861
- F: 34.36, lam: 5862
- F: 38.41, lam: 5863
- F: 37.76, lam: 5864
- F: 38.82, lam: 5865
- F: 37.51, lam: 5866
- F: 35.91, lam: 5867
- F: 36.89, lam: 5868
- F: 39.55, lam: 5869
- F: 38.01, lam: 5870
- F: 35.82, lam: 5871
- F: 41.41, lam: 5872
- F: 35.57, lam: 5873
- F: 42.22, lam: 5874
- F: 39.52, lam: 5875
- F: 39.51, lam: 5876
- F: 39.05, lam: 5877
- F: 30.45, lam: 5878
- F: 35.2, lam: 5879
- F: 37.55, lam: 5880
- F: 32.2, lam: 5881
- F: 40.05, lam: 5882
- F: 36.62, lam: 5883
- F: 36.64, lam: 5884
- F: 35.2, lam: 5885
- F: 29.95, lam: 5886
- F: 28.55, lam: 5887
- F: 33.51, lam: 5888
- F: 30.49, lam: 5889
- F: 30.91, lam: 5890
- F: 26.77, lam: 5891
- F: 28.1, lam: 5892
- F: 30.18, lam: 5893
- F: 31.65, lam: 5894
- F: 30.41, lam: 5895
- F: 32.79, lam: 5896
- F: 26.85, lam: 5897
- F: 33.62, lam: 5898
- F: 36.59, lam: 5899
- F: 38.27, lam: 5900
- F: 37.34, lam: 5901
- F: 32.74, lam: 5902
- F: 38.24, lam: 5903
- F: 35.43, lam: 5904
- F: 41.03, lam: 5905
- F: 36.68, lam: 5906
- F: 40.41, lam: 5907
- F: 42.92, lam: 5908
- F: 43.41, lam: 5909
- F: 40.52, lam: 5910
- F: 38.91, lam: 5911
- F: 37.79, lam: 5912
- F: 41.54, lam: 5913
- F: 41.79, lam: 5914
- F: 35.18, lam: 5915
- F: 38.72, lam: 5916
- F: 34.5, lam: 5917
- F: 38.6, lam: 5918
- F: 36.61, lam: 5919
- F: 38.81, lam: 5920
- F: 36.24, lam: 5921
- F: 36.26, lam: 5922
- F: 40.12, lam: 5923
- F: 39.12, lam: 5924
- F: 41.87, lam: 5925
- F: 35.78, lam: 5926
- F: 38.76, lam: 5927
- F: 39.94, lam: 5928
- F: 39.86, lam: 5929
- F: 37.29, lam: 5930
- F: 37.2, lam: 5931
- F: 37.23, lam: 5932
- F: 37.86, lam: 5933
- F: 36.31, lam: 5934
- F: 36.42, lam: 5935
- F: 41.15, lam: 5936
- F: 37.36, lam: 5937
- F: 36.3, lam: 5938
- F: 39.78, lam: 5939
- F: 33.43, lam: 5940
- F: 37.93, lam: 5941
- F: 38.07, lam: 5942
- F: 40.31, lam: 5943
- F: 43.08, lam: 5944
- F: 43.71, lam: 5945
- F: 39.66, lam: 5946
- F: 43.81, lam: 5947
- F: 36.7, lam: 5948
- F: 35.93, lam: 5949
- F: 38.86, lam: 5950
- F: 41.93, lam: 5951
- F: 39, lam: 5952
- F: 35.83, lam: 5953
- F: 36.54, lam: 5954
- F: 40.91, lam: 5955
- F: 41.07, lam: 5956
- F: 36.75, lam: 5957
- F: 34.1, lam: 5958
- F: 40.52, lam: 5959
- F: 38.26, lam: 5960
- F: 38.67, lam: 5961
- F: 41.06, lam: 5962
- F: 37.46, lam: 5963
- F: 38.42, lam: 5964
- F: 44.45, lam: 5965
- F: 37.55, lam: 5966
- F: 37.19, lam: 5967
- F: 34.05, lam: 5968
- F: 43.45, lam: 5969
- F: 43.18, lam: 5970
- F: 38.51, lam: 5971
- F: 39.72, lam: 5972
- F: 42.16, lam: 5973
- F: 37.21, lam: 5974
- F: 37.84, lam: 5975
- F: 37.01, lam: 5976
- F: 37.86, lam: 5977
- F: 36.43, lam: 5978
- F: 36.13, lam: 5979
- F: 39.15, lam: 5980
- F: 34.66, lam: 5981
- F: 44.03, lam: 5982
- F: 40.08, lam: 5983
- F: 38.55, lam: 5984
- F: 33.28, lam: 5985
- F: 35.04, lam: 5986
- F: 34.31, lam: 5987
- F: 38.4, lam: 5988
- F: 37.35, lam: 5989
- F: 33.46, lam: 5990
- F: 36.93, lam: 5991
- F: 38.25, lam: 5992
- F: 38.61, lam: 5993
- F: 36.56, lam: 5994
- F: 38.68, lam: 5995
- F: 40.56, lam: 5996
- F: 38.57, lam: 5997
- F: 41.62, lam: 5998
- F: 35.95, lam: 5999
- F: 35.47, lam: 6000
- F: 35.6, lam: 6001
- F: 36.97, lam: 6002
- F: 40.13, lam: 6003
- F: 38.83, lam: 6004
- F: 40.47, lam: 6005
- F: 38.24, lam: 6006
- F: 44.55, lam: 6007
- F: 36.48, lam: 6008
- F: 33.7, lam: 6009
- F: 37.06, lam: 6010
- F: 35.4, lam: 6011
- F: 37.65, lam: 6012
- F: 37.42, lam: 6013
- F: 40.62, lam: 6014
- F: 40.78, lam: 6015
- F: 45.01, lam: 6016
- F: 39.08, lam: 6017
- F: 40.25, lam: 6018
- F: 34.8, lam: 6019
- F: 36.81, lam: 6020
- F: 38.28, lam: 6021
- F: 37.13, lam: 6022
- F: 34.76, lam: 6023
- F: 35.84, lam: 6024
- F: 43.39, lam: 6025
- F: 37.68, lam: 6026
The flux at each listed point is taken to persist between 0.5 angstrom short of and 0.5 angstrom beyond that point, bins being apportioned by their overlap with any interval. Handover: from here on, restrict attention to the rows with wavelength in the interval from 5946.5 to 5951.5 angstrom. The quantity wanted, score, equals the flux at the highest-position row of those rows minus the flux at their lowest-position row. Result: -1.9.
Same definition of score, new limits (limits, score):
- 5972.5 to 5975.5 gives -4.3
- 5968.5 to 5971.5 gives -4.9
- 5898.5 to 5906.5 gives 0.1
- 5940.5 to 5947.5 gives 5.9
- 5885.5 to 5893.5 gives 0.2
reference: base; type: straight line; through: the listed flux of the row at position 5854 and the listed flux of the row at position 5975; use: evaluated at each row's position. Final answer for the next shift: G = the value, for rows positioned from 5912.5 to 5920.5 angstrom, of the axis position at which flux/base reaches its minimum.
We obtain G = 5917 angstrom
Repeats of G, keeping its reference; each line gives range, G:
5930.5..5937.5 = 5934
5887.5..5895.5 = 5891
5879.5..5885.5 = 5881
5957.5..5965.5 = 5958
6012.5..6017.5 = 6013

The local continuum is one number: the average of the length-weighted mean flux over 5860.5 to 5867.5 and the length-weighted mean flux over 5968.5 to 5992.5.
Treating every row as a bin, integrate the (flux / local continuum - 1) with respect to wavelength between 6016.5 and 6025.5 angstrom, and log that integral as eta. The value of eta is 0.06 angstrom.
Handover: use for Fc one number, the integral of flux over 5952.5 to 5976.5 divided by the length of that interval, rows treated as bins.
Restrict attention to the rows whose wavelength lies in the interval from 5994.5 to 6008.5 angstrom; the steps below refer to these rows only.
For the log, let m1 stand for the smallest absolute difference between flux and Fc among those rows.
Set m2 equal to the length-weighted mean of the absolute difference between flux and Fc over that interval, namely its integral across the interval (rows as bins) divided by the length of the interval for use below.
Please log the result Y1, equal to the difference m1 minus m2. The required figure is -1.99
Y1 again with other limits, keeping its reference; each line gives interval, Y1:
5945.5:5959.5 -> -2.27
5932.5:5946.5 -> -1.50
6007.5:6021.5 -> -2.14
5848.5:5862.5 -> -1.83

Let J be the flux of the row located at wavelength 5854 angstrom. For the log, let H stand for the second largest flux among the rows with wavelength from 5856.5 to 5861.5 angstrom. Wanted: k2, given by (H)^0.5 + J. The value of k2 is 43.2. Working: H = 38.51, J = 37.01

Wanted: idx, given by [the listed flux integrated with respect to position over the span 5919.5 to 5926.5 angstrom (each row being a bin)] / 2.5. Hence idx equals 107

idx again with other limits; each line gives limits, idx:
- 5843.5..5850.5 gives 115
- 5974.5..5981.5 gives 104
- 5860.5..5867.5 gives 104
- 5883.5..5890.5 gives 90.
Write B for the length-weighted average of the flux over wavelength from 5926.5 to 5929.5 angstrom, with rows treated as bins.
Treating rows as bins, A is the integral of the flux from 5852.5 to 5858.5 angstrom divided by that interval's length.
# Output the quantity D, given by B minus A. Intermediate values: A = 38.1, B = 39.5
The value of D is 1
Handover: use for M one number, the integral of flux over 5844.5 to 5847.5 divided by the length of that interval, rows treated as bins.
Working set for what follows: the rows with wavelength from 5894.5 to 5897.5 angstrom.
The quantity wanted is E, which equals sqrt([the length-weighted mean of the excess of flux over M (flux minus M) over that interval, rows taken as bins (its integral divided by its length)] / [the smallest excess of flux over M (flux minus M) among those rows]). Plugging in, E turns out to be 0.89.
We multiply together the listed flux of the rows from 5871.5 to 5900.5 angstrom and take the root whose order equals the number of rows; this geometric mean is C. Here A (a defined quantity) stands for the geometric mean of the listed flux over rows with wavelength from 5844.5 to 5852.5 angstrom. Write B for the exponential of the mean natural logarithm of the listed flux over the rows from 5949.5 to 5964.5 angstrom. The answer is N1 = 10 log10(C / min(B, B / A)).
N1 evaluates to 15.5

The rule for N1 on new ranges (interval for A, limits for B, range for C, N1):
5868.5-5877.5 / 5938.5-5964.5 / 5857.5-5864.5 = 15.8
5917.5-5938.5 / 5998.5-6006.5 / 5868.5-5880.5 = 15.8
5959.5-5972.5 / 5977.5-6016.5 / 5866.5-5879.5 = 15.9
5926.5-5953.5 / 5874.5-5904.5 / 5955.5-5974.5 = 16.5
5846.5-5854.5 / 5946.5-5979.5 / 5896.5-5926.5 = 15.8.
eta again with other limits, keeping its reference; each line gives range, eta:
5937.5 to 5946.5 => 0.38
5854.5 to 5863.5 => 0.04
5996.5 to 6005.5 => 0.15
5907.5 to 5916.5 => 0.60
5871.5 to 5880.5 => 0.06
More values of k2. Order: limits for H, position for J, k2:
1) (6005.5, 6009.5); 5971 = 44.7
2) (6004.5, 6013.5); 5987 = 40.7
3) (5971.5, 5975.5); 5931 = 43.5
